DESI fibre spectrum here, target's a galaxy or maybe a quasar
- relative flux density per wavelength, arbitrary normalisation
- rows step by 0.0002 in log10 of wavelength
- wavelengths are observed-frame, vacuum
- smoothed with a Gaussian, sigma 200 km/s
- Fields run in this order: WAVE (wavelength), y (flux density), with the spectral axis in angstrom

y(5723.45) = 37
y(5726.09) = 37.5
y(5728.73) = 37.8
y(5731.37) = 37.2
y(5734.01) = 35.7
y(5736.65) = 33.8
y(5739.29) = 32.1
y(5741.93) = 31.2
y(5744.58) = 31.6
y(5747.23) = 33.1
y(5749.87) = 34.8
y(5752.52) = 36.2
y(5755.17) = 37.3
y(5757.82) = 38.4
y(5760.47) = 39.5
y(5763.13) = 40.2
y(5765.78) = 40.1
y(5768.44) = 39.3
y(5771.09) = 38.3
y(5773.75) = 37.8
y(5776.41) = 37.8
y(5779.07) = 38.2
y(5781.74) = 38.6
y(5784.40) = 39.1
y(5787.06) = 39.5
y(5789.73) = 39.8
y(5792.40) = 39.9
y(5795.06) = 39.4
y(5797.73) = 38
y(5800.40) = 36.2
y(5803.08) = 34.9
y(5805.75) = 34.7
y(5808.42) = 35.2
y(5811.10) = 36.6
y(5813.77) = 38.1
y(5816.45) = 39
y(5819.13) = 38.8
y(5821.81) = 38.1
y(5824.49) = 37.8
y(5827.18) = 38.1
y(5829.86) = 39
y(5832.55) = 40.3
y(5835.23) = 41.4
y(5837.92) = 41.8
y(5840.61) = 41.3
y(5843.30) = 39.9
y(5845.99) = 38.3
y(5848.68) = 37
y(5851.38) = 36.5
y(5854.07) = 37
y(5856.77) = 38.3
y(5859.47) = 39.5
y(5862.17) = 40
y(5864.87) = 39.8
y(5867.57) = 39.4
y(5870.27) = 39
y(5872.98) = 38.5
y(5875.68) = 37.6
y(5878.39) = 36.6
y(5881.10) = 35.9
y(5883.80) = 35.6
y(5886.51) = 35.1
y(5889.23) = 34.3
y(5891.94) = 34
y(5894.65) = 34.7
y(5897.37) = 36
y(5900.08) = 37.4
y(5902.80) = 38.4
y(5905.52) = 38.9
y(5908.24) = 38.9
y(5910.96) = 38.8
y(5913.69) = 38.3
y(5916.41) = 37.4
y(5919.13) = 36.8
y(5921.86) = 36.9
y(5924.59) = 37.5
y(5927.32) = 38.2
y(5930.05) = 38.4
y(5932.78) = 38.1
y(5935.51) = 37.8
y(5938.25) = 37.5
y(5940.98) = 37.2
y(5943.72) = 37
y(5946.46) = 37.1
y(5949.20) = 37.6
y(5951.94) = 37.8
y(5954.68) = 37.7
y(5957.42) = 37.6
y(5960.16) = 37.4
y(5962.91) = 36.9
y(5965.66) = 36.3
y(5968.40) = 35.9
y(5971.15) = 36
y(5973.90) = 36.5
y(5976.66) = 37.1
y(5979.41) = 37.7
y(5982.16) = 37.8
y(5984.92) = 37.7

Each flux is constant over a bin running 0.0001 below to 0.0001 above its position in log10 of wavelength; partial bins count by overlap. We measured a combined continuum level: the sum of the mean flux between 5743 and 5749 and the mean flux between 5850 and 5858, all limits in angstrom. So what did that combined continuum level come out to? 70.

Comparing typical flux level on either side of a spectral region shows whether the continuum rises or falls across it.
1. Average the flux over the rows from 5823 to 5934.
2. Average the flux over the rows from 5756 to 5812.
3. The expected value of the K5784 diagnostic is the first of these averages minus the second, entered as -0.20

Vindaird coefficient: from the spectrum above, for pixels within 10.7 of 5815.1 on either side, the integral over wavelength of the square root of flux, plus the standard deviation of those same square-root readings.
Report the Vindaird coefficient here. 131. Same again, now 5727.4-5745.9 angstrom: 108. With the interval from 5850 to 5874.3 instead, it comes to 151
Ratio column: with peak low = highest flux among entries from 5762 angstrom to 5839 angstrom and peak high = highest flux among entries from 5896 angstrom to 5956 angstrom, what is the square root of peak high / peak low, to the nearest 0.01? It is 0.96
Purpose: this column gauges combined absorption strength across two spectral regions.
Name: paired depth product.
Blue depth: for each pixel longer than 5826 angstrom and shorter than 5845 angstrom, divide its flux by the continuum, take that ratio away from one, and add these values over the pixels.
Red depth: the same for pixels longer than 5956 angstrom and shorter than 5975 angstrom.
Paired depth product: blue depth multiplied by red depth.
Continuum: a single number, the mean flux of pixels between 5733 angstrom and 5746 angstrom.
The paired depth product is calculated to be 1.3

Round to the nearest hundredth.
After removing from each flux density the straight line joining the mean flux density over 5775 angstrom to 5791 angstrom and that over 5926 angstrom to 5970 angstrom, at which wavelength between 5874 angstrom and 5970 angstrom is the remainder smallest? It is 5891.94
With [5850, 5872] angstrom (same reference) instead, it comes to 5851.38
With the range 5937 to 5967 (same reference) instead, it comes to 5965.66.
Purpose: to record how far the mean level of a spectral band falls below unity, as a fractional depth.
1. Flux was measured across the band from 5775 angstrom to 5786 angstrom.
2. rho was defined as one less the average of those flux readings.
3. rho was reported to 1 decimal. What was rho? -37.4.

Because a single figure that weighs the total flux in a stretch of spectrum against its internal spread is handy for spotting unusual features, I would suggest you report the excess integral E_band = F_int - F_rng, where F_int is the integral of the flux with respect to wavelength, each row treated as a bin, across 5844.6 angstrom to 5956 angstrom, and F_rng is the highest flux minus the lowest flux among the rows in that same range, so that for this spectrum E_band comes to 4170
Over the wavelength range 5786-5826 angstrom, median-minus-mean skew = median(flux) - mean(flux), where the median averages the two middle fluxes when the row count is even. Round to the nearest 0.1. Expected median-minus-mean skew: 0.4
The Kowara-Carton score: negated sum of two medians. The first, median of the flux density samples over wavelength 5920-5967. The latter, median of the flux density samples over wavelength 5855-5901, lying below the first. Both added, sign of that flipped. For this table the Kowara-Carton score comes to -74.9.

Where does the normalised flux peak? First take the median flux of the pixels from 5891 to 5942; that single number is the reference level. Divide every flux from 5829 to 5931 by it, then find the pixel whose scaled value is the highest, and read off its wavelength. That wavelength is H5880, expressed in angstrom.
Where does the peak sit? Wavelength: 5837.92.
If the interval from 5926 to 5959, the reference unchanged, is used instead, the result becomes 5930.05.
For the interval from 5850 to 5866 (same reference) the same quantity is 5862.17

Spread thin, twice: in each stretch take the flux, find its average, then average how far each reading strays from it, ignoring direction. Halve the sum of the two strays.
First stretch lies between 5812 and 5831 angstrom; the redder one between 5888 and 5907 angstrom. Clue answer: 1.08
